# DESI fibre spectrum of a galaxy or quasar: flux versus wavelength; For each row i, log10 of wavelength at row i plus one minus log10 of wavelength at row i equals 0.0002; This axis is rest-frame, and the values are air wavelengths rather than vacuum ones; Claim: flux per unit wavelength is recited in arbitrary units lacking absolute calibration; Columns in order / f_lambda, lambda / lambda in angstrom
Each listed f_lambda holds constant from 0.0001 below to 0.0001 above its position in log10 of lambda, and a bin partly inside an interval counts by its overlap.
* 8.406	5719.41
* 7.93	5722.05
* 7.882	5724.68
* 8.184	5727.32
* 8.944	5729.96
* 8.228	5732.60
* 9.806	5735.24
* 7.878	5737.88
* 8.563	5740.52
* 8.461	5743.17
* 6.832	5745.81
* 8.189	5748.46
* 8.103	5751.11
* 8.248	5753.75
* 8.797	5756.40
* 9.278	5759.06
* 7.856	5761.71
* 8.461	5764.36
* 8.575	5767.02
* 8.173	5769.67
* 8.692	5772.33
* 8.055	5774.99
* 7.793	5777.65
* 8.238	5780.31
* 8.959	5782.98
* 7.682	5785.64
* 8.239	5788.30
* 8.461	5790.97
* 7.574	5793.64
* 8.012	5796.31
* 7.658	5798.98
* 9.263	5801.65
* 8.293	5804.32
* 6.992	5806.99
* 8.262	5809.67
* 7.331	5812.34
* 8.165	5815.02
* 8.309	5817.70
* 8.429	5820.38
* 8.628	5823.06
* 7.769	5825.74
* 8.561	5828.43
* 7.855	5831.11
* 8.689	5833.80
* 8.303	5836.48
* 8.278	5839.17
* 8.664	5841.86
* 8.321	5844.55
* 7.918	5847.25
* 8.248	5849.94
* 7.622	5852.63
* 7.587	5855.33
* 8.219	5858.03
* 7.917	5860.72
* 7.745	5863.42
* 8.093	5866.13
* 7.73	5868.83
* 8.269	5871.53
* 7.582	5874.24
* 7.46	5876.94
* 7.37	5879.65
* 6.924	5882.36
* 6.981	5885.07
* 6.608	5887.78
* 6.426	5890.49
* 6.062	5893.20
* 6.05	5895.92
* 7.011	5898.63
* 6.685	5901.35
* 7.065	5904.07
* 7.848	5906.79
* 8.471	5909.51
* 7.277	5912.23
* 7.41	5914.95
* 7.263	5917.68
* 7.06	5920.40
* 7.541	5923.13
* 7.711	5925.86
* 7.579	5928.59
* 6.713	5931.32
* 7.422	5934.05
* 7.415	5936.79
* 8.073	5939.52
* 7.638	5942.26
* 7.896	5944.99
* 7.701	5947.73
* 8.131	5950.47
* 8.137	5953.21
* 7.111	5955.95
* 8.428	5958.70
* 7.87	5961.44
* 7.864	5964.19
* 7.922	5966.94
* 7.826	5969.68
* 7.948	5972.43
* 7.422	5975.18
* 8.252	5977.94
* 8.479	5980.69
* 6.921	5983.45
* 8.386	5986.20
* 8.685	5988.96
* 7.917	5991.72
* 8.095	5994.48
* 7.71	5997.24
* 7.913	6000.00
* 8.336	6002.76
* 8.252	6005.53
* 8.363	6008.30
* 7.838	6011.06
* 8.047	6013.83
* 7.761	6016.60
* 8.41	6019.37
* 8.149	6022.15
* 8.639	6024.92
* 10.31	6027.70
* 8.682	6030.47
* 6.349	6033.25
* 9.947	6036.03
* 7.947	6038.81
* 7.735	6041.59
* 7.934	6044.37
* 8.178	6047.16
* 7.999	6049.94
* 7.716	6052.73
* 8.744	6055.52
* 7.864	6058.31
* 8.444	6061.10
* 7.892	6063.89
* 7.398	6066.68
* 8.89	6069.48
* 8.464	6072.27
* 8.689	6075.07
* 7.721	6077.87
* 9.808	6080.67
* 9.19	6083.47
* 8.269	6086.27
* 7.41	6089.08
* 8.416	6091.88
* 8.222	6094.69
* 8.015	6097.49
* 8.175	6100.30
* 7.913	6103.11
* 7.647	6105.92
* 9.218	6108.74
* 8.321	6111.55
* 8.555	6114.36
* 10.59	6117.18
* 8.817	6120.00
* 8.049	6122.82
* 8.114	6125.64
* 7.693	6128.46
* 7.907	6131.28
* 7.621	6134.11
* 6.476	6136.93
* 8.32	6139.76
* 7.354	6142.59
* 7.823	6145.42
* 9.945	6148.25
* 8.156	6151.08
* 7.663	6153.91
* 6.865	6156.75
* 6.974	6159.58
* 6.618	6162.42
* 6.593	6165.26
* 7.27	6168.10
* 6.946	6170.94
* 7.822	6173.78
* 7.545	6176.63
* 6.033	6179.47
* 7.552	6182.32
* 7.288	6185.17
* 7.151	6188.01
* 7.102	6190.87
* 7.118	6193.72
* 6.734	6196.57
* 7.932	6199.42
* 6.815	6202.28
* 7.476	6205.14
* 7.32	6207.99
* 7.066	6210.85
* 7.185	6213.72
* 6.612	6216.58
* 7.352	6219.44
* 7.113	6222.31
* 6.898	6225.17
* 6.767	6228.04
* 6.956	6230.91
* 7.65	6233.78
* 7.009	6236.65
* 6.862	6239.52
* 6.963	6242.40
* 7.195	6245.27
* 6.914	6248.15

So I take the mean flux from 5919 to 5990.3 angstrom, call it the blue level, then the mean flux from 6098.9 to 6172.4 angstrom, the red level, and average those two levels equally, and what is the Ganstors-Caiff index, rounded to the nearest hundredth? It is 7.84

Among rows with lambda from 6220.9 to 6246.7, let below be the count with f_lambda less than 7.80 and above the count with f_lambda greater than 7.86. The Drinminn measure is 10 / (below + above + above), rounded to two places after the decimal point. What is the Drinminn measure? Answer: 1.11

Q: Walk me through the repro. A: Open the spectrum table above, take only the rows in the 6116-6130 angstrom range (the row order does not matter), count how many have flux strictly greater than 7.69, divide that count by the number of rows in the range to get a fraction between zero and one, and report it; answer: 1.00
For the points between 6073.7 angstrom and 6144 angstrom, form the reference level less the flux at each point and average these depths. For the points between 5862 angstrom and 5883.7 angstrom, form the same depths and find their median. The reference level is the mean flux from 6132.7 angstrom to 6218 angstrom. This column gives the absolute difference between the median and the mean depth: 0.60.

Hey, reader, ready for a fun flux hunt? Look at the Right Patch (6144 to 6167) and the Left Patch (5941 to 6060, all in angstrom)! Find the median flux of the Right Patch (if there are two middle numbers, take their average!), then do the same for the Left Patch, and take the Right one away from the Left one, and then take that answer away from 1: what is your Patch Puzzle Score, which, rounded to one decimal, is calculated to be 0.4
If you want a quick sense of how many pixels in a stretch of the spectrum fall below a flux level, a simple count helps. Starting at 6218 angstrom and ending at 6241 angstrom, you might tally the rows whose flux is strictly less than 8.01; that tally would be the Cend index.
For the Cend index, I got 8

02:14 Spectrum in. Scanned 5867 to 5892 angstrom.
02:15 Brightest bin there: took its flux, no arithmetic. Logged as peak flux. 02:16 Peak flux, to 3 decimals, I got 8.269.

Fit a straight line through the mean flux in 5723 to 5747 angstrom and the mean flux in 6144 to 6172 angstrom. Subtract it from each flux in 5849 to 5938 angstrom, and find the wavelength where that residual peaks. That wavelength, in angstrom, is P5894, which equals 5909.51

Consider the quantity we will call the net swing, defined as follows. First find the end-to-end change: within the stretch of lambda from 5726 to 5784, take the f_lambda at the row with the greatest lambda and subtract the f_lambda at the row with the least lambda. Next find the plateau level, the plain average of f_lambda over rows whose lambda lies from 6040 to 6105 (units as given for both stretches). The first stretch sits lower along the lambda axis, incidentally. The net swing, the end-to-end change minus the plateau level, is -7.4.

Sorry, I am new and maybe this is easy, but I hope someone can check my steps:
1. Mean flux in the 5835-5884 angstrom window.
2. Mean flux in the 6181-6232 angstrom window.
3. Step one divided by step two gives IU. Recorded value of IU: 1.11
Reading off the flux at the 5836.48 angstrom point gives 8.303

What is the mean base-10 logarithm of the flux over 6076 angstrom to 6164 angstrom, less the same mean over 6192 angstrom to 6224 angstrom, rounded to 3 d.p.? 0.053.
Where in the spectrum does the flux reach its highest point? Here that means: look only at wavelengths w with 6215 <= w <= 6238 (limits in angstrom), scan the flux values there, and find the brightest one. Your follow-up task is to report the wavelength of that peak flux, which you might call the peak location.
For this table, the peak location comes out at 6233.78 angstrom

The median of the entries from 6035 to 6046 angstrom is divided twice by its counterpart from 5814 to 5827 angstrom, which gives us 0.115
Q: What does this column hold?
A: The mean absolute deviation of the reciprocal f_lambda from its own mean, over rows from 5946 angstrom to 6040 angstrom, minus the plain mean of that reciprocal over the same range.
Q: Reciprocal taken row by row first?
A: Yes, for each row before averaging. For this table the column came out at -0.117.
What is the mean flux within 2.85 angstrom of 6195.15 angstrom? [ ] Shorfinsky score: 6.9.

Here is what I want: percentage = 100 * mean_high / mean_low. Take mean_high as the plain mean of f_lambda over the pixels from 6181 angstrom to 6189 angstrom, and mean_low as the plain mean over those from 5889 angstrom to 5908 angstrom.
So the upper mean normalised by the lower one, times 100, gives 109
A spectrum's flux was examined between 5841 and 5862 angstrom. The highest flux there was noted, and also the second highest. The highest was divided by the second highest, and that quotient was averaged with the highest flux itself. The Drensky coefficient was 4.85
